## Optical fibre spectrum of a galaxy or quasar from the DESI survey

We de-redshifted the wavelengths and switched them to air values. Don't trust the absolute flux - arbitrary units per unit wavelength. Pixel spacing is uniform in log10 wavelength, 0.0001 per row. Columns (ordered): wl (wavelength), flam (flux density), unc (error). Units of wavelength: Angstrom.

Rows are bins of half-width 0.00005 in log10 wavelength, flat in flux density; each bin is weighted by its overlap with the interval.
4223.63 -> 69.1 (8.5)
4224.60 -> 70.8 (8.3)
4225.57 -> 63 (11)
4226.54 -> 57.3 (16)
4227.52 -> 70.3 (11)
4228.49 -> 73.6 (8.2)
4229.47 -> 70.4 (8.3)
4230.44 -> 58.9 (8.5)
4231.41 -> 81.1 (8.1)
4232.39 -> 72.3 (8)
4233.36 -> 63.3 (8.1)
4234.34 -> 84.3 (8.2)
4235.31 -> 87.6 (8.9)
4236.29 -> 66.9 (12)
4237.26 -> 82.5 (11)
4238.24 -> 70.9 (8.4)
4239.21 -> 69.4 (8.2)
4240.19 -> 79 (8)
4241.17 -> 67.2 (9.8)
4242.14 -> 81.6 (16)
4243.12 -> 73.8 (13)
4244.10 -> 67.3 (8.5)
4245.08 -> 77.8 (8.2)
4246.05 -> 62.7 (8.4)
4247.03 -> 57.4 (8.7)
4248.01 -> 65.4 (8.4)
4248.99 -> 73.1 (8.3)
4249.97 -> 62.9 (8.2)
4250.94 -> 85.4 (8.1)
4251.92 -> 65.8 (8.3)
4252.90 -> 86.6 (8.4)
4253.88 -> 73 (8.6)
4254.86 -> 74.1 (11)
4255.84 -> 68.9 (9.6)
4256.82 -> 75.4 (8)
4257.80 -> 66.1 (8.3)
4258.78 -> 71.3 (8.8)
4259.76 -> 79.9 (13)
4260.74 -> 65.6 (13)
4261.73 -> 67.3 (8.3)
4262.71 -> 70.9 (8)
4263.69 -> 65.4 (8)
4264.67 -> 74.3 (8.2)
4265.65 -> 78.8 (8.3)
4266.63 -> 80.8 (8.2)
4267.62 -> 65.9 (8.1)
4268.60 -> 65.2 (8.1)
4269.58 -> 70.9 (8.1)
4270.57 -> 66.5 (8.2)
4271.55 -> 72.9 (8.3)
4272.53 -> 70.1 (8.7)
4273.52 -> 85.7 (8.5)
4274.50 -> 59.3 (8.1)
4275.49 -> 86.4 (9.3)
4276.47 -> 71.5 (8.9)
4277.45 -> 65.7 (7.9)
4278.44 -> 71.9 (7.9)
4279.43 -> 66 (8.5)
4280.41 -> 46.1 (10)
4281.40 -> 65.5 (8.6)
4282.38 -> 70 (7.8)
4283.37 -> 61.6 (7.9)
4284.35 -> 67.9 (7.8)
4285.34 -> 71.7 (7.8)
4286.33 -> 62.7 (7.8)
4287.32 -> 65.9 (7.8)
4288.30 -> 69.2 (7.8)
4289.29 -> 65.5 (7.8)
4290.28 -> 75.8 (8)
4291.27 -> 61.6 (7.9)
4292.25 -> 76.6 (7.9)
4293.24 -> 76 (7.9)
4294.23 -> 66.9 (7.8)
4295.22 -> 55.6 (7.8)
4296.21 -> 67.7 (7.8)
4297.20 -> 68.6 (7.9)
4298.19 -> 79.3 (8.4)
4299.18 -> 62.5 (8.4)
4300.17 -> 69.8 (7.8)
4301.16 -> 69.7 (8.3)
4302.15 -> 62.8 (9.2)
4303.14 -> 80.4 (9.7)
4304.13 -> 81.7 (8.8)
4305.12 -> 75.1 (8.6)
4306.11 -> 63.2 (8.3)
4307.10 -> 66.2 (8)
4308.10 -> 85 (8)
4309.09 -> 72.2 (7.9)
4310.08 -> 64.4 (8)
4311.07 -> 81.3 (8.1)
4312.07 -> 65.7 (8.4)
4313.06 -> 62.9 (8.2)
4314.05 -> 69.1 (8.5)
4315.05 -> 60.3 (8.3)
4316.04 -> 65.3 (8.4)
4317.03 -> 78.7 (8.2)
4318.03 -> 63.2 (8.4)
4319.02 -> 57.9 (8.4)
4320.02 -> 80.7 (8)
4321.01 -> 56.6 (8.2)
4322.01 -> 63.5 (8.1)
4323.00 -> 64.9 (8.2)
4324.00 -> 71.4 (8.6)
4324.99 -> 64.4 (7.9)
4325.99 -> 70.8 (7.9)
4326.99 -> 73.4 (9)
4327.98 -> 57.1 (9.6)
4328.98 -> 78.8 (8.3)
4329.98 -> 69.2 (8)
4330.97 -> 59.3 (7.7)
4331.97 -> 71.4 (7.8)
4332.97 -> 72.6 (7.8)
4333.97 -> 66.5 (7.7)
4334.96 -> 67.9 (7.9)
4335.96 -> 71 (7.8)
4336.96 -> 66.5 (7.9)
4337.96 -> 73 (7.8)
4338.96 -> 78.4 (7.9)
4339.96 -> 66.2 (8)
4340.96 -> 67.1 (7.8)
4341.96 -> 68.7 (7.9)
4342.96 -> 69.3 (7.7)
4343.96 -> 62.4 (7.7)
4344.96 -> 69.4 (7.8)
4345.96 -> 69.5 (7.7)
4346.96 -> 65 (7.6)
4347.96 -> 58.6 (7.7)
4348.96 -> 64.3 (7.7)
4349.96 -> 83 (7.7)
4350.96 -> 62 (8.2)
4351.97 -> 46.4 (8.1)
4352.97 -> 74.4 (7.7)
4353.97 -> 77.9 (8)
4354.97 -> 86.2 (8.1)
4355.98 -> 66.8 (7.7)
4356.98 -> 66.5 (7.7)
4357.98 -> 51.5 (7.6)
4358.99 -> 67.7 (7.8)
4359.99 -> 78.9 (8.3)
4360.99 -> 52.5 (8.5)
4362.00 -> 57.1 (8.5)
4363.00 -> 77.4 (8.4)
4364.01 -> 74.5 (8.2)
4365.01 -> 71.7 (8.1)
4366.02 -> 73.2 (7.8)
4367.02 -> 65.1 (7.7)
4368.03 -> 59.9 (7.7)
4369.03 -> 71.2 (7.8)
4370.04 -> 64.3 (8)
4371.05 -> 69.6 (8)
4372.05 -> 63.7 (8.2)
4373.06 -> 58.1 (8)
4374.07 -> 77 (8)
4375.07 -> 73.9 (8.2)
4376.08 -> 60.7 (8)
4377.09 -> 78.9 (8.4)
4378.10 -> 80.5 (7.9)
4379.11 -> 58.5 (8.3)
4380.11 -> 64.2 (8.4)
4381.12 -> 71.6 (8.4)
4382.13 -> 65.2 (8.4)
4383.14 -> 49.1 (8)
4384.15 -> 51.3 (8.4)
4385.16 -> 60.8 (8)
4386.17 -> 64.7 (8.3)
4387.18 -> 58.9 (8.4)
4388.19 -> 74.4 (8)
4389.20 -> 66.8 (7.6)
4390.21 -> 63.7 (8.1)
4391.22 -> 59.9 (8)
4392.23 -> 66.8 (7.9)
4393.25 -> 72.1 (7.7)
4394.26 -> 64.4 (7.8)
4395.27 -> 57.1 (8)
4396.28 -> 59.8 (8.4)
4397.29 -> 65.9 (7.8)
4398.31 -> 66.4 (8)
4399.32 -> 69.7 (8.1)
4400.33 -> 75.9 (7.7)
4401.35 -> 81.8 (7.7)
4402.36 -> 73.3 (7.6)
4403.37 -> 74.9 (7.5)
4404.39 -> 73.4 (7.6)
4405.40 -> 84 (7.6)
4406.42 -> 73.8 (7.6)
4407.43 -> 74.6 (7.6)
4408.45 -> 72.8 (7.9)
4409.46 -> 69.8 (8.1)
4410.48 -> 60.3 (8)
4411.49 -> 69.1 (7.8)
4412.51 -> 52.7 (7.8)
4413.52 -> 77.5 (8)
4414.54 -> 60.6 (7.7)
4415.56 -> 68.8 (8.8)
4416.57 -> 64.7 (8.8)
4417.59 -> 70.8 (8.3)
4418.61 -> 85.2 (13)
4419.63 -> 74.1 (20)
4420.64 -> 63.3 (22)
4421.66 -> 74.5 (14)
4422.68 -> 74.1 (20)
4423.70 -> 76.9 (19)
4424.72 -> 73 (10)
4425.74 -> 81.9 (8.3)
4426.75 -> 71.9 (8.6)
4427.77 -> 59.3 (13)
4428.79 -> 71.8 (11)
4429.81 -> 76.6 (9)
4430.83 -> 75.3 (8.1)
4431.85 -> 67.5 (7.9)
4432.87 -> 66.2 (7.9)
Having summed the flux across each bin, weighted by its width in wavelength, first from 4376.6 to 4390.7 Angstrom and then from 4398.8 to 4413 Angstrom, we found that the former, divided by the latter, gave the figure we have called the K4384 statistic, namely 0.90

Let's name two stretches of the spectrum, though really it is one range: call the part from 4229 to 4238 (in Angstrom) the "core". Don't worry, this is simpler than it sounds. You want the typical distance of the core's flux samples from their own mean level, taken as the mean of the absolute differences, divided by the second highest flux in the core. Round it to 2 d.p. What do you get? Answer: 0.10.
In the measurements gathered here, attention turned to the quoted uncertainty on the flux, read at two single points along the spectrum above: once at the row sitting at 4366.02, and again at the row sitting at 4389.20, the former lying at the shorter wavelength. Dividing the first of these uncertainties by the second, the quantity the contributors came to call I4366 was 1.03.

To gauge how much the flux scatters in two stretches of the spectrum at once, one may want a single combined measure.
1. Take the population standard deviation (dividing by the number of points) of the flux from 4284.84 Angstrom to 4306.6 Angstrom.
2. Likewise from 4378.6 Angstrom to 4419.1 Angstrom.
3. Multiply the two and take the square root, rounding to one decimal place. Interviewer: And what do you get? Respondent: 7.5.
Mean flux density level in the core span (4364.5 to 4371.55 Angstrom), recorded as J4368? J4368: 67.9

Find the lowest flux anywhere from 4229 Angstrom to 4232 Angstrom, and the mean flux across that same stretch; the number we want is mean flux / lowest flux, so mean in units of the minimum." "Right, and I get 1.19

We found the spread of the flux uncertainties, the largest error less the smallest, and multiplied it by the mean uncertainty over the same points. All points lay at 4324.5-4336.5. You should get 15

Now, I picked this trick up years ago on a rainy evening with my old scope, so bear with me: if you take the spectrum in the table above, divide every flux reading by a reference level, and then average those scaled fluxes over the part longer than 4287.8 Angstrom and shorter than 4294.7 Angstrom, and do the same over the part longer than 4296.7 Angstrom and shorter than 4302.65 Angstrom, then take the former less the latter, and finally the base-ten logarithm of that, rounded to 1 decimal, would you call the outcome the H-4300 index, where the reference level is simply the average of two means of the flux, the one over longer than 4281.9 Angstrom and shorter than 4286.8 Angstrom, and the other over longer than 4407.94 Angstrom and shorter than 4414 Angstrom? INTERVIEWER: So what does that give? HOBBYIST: -1.7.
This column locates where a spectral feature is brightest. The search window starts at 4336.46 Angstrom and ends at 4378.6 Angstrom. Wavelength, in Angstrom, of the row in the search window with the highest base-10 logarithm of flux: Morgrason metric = 4354.97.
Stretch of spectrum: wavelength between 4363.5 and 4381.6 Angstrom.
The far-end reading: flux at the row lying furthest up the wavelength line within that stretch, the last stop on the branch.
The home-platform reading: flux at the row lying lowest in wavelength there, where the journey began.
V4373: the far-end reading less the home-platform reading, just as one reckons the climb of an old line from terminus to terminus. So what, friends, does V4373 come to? -3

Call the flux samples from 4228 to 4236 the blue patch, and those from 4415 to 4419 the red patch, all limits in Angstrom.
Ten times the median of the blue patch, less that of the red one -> 660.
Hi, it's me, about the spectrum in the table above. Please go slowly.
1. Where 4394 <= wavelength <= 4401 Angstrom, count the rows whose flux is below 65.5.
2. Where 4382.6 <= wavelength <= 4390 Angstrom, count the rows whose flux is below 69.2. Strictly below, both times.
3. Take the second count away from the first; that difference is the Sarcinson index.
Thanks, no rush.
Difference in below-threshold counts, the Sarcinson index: -3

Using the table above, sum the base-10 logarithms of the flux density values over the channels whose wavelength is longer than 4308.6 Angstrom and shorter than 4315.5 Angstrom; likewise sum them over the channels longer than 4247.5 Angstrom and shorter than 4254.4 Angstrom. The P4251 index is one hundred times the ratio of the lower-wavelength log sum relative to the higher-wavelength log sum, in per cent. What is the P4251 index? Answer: 101.7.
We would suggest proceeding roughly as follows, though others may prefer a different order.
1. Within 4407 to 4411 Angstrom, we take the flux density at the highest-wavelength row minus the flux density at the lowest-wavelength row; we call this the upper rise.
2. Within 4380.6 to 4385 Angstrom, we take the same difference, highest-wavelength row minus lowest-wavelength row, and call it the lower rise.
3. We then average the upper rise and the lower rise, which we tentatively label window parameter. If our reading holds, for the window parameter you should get -17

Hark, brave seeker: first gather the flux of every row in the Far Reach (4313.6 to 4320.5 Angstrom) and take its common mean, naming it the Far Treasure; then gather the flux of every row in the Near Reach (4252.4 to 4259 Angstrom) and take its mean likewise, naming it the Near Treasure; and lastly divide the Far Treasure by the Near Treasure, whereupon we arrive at 0.92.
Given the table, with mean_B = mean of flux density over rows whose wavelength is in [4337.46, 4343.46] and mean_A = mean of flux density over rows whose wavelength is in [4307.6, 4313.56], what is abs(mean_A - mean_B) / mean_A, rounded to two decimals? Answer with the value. 0.02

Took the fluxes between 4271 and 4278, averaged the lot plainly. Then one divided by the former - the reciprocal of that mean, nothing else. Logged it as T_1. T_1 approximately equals 0.0137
